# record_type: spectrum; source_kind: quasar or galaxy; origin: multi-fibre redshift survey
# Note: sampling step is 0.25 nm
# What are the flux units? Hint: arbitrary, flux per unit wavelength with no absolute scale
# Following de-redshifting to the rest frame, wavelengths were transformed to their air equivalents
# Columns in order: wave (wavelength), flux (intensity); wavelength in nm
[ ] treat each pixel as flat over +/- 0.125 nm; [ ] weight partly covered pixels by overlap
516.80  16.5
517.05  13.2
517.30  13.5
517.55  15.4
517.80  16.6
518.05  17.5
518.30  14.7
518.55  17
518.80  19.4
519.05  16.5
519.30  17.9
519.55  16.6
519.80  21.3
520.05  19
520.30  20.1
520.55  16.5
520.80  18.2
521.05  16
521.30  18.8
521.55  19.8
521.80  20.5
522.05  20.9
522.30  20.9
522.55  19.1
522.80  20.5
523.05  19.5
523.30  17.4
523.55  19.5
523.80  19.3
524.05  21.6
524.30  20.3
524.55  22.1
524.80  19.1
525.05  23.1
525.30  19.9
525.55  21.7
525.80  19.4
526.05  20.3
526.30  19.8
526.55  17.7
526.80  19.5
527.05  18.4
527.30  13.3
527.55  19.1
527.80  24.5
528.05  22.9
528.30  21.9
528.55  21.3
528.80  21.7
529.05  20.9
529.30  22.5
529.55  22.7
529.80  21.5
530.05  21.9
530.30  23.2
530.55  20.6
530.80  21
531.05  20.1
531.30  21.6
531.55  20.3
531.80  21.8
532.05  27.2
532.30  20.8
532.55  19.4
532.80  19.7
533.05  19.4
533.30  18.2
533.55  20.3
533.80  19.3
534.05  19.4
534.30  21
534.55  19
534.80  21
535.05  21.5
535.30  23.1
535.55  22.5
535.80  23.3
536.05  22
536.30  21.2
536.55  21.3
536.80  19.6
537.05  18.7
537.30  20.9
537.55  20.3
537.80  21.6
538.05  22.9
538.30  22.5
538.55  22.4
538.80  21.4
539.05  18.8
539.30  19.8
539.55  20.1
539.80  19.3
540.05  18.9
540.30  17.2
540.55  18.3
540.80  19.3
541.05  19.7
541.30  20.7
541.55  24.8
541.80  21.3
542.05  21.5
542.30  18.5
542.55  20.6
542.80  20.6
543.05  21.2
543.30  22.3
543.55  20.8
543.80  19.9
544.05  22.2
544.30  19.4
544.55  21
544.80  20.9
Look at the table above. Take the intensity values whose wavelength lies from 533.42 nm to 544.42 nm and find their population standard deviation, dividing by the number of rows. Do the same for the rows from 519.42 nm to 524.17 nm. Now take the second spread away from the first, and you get -0.1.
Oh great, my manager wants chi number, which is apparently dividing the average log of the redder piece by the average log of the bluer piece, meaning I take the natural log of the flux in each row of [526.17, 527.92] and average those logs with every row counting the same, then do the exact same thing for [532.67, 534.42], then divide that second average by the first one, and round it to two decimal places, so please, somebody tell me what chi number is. 1.02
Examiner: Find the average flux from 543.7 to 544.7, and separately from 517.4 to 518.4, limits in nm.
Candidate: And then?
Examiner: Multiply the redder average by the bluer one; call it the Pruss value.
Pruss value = 331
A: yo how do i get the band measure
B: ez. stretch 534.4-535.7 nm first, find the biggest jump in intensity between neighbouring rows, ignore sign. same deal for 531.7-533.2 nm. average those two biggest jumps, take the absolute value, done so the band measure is 4.2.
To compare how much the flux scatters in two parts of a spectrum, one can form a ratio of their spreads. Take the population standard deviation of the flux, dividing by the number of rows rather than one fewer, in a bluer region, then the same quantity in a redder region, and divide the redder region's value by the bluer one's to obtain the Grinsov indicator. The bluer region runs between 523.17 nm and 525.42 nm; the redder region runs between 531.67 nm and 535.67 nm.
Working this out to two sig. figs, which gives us 1.3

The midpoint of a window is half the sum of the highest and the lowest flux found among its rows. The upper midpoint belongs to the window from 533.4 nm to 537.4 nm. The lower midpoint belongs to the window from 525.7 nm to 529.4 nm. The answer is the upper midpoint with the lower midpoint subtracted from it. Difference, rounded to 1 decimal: 2.1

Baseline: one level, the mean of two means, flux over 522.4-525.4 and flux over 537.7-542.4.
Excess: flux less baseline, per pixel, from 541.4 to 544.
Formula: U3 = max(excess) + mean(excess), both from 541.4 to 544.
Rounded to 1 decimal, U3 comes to 5.4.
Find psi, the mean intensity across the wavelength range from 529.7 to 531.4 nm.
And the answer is 21.4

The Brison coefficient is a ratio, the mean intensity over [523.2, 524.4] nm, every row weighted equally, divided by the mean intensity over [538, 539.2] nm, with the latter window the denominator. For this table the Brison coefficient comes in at 0.91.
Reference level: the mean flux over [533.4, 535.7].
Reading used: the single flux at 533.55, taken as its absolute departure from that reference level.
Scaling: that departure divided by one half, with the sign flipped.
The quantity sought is -1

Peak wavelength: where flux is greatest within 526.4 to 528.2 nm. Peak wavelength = 527.80 nm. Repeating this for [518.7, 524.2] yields 524.05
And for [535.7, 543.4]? 541.55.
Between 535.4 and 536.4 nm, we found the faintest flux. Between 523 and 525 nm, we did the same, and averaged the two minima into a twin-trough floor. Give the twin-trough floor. 19.3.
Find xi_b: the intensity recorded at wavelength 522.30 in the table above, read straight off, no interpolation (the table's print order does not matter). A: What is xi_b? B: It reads 20.9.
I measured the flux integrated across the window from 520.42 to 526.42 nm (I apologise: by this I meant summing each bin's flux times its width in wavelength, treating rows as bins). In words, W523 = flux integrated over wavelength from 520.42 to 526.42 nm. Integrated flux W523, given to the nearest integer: 119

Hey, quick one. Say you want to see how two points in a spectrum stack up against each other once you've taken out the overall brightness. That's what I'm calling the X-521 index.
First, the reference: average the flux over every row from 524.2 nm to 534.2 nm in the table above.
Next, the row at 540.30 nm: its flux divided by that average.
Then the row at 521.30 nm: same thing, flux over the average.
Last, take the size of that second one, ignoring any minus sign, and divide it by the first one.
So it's 1.09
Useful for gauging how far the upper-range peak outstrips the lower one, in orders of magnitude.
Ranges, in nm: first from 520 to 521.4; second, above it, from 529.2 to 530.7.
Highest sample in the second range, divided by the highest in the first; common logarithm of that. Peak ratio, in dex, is 0.062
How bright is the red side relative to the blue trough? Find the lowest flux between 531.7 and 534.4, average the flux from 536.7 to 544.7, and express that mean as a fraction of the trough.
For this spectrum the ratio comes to 1.13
